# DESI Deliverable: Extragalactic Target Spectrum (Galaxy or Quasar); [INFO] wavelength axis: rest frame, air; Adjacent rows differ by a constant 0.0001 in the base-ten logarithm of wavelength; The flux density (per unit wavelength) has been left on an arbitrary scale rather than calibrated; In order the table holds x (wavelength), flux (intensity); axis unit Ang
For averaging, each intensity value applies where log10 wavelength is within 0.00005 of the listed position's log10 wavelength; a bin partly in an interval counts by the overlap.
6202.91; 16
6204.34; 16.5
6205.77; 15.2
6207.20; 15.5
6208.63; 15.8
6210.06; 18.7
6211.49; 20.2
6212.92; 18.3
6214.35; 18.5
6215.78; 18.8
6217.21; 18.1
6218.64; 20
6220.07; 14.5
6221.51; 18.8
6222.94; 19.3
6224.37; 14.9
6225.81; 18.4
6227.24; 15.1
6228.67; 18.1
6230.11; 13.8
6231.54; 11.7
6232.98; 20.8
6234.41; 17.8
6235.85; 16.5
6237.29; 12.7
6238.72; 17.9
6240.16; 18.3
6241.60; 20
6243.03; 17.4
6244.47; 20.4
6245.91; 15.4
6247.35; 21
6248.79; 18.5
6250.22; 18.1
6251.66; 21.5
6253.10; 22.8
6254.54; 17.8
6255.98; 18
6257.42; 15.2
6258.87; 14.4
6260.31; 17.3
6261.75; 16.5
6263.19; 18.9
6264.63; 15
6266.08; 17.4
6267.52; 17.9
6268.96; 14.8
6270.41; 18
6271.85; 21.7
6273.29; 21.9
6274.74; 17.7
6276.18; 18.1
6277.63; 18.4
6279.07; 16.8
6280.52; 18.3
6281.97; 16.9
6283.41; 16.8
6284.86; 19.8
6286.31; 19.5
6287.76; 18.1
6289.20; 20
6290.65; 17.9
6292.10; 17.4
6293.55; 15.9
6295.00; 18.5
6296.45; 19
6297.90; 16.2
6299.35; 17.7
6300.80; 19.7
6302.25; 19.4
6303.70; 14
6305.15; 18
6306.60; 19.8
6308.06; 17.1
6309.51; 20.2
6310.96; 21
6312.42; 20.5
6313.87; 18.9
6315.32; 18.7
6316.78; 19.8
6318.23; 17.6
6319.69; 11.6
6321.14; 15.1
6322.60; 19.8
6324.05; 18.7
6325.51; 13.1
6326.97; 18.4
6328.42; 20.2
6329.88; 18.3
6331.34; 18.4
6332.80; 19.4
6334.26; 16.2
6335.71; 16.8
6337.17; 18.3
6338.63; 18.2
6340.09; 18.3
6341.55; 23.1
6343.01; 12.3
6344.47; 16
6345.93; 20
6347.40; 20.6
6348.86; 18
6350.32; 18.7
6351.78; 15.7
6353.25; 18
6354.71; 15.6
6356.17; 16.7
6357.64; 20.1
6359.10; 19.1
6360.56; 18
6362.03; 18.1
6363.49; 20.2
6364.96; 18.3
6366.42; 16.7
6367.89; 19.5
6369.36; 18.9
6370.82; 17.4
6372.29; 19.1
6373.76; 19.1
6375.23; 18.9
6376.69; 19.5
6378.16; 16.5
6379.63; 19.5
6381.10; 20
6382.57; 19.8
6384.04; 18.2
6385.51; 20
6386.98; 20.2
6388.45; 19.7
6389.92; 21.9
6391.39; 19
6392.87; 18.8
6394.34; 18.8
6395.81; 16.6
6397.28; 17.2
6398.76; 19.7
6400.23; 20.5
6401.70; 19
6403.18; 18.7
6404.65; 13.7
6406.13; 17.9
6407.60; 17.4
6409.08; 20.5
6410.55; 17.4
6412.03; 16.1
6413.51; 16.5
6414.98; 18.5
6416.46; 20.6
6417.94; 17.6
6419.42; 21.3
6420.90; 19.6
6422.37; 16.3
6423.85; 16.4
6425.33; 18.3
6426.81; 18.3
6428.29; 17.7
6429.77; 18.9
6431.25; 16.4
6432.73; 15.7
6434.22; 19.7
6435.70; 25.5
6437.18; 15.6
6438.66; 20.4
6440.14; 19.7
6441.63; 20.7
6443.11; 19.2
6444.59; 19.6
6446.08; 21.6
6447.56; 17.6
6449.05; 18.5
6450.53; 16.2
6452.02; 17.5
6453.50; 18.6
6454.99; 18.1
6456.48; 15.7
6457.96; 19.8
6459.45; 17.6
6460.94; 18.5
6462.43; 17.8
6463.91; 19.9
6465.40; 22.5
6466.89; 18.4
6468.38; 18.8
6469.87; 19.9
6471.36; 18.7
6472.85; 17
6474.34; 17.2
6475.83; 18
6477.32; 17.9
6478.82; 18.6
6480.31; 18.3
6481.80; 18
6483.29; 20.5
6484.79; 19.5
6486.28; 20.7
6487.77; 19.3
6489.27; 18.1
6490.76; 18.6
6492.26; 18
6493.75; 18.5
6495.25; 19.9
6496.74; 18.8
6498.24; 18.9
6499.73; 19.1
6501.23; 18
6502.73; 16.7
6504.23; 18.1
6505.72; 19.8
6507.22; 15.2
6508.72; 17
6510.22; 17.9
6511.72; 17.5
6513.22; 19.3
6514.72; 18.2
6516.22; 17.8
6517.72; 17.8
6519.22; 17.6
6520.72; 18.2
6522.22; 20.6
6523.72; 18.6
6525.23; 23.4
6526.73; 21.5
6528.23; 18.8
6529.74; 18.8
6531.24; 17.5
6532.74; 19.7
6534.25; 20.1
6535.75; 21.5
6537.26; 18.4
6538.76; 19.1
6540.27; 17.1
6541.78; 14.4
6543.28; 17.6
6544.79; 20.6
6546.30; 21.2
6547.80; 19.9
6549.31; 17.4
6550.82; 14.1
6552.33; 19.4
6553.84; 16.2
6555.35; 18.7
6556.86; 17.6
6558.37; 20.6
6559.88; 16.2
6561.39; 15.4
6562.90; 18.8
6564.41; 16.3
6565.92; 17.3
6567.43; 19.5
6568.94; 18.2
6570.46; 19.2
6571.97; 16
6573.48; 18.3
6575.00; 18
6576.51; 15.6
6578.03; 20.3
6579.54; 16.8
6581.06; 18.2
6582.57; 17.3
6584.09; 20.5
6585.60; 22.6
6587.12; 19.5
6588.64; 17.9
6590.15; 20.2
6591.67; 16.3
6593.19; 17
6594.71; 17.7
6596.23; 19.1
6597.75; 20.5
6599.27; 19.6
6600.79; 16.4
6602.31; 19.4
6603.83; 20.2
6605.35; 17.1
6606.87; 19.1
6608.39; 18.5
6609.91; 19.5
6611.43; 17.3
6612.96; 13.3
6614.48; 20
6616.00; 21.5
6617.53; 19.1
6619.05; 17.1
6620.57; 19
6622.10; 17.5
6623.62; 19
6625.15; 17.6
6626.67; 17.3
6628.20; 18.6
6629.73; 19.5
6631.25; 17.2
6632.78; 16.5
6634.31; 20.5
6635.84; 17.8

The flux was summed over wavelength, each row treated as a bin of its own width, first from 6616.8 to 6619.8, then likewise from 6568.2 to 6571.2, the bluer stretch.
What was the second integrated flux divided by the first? 1.03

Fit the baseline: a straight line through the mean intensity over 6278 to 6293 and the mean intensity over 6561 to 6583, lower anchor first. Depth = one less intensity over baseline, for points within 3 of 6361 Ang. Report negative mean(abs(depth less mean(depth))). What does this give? -0.044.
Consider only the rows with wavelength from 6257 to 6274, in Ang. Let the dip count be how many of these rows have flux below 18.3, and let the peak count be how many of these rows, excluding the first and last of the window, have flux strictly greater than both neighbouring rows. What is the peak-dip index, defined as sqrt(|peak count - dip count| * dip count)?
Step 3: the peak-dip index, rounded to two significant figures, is 7.3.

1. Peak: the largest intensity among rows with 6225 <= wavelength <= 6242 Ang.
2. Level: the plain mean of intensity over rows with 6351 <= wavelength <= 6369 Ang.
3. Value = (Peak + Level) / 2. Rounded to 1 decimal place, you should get 19.4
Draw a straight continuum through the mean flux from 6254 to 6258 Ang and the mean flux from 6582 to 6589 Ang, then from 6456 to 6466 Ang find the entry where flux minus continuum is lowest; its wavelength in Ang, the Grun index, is 6456.48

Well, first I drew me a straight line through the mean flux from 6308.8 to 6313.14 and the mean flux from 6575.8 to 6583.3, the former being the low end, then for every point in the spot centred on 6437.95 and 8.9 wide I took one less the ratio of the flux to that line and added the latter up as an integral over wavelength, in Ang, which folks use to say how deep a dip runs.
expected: -0.50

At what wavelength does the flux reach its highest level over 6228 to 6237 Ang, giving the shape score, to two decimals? 6232.98 Ang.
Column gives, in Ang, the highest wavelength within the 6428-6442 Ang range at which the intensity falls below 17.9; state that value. 6437.18 Ang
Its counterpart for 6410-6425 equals 6423.85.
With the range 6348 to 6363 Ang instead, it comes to 6356.17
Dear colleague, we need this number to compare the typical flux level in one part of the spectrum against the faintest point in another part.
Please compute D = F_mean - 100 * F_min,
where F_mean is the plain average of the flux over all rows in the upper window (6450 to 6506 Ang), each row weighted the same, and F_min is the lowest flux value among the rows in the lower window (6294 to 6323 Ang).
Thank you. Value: -1141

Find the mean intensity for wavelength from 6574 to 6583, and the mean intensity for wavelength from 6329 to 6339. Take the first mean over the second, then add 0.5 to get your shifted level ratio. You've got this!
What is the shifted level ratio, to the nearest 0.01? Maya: 1.49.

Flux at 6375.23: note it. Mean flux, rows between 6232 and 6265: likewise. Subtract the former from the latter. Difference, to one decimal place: -1.0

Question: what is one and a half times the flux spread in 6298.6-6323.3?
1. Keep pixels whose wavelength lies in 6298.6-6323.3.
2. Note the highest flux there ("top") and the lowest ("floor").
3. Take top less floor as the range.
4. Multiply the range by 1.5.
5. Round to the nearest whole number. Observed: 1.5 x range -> 14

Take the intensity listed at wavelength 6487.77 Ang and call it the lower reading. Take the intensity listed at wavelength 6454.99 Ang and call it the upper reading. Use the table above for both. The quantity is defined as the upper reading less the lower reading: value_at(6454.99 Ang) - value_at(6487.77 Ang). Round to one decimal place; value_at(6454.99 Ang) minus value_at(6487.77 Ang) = -1.2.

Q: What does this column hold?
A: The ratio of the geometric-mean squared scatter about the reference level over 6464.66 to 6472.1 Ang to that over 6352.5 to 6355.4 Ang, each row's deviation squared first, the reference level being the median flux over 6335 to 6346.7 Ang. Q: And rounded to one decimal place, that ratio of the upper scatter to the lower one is 0.9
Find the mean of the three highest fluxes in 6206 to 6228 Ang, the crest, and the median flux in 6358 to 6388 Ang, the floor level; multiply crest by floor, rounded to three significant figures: 379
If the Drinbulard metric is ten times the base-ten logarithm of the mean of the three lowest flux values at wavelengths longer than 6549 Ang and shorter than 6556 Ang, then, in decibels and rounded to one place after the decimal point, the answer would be 12.0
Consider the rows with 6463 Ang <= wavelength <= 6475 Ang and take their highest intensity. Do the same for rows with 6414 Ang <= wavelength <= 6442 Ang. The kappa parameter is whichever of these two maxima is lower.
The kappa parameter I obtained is 22.5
